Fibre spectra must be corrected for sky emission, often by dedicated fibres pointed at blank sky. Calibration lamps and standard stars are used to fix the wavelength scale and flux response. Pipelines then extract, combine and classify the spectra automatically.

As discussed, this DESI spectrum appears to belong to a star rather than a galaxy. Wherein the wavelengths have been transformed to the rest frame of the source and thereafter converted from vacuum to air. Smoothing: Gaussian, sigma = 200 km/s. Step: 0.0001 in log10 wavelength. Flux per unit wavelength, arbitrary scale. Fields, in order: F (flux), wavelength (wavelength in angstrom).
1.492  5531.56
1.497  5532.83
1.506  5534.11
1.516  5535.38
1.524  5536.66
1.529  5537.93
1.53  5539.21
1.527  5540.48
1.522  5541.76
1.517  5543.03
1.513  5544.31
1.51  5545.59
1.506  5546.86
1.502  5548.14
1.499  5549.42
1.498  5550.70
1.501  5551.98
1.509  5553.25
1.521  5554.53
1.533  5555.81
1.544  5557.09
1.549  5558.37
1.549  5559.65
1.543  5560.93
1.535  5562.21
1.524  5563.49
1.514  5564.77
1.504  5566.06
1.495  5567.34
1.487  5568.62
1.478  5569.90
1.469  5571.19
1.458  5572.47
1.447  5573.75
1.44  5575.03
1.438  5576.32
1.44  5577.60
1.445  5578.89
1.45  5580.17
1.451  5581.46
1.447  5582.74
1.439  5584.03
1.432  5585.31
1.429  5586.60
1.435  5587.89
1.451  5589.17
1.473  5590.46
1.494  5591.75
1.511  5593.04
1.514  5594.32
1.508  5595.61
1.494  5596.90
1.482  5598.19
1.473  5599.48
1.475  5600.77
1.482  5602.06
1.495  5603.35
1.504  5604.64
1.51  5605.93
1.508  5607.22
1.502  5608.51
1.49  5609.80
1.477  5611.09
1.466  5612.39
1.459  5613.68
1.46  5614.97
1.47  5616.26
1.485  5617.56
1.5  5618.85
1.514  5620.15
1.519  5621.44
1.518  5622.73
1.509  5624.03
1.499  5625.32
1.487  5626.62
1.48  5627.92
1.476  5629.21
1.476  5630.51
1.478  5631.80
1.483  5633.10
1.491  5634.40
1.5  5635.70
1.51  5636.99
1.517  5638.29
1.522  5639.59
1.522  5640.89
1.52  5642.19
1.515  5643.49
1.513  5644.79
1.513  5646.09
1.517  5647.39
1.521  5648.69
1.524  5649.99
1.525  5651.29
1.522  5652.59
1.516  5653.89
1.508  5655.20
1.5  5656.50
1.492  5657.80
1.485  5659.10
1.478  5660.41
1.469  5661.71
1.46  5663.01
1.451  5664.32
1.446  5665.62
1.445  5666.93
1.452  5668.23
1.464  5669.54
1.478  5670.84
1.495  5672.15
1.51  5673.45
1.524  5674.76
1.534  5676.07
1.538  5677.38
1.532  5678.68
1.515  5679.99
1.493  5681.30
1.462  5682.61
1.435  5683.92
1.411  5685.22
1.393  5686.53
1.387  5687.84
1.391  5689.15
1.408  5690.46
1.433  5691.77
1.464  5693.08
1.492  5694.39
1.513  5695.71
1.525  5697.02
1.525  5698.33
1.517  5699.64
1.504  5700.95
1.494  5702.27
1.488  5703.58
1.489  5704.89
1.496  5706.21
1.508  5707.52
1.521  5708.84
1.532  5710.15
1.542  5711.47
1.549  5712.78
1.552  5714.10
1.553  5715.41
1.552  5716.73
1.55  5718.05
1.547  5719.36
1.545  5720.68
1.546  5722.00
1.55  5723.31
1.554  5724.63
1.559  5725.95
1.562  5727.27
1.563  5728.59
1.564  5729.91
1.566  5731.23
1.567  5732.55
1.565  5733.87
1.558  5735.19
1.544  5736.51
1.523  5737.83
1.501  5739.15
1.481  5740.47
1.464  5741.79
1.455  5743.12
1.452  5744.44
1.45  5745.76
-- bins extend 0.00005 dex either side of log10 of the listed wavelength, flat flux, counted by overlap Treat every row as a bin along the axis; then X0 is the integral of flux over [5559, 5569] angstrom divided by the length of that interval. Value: 1.52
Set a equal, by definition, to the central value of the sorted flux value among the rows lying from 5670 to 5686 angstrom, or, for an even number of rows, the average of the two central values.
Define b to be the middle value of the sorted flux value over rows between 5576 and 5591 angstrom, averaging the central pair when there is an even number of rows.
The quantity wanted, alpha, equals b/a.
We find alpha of 0.960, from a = 1.50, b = 1.44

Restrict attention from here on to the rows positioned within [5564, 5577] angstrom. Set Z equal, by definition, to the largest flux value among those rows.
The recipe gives 1.514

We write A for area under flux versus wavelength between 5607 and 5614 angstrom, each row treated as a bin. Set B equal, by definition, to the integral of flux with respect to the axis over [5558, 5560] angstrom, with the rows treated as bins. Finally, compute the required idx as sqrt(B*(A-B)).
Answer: 4.8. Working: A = 10.4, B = 3.1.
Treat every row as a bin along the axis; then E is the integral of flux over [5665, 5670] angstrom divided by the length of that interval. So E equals 1.45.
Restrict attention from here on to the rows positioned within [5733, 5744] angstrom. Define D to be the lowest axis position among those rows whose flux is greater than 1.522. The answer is 5733.87 angstrom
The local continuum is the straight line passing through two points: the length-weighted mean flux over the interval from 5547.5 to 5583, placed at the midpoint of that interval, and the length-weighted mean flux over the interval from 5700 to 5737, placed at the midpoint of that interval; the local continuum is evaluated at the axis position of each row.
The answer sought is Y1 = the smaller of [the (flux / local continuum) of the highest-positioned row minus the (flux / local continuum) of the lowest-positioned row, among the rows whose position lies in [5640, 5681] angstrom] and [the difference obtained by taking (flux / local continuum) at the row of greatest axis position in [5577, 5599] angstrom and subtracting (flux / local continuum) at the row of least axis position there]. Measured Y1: -0.01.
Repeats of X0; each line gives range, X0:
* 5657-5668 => 1.47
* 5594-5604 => 1.49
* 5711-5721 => 1.55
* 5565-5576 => 1.47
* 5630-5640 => 1.50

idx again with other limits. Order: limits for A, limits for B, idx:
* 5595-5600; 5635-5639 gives 2.9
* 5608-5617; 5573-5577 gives 6.6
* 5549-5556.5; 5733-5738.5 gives 4.9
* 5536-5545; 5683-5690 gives 6.2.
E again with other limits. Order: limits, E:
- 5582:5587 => 1.44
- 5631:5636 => 1.49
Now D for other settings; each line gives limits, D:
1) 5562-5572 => 5562.21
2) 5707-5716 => 5710.15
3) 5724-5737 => 5724.63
